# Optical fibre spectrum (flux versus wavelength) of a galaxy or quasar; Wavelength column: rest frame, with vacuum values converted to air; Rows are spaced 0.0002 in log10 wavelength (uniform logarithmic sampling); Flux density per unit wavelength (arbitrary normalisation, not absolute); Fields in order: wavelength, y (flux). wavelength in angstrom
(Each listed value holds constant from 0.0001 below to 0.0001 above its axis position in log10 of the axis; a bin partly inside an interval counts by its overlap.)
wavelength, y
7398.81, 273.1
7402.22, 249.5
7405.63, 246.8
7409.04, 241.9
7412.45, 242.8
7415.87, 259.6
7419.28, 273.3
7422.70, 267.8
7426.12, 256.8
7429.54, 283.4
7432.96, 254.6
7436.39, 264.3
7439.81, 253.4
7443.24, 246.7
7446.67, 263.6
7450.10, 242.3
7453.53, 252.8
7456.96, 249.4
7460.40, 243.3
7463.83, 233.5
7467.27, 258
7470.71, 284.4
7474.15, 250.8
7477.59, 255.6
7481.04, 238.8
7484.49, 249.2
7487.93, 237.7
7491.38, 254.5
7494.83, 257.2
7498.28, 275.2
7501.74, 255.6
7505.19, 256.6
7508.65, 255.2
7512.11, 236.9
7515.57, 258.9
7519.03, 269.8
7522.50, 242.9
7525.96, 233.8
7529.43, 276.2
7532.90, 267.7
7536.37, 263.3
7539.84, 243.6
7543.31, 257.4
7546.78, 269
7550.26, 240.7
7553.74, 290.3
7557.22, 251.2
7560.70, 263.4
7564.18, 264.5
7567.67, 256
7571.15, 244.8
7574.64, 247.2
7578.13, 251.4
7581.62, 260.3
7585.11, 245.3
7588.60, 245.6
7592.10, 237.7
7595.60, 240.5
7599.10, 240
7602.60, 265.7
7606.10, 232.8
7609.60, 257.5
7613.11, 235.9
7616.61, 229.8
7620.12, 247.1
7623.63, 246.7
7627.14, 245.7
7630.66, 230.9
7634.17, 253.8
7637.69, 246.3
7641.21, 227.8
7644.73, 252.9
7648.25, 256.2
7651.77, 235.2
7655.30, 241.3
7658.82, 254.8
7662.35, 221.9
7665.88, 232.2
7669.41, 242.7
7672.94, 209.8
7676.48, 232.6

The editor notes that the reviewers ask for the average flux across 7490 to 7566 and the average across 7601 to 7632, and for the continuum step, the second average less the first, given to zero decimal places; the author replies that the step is -15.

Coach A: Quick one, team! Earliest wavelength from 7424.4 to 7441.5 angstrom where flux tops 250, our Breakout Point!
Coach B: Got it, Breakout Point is 7426.12 angstrom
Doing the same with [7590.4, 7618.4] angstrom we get 7602.60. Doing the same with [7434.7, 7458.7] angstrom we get 7436.39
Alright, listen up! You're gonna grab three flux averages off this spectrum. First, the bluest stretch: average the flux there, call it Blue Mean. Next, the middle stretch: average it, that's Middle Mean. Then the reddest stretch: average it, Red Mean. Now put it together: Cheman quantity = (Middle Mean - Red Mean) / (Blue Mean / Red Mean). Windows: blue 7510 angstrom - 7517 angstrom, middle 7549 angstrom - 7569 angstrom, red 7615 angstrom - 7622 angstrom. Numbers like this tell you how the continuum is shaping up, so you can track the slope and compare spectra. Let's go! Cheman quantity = 22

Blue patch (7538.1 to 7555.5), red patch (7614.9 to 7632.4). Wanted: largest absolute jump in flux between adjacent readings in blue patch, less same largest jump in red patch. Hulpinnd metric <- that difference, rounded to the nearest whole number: 32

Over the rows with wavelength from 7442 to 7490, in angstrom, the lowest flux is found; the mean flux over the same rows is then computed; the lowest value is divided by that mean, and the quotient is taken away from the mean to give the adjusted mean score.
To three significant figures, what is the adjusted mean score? 250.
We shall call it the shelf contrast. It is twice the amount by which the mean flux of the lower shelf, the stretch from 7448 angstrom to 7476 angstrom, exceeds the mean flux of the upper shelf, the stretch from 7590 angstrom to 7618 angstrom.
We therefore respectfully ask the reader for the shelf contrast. 19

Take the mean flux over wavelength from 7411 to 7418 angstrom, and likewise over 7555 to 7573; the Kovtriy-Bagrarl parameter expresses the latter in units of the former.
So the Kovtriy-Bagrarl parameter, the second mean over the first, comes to 1.02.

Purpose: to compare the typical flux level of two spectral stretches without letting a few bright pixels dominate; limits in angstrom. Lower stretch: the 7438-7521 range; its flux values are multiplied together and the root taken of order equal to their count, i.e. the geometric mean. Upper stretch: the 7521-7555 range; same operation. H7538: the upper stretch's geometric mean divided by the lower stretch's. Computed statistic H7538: 1.02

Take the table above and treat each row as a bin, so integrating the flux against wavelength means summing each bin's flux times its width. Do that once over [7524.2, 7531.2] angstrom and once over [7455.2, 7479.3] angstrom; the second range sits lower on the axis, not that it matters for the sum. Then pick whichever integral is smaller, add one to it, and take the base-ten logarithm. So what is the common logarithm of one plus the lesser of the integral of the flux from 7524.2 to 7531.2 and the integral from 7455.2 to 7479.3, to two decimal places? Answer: 3.25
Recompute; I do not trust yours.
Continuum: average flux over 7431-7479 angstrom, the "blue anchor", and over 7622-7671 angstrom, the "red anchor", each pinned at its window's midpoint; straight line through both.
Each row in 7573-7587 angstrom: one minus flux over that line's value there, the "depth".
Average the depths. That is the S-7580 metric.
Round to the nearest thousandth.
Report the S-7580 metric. -0.020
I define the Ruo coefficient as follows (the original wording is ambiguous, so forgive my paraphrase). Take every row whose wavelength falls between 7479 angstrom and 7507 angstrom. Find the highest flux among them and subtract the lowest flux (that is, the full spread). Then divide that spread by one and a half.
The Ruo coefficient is 25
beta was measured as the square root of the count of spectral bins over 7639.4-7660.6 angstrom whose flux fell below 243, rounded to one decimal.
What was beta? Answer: 1.7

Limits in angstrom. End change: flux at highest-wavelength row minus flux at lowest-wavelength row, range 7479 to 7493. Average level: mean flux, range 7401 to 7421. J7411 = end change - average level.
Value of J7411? -237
